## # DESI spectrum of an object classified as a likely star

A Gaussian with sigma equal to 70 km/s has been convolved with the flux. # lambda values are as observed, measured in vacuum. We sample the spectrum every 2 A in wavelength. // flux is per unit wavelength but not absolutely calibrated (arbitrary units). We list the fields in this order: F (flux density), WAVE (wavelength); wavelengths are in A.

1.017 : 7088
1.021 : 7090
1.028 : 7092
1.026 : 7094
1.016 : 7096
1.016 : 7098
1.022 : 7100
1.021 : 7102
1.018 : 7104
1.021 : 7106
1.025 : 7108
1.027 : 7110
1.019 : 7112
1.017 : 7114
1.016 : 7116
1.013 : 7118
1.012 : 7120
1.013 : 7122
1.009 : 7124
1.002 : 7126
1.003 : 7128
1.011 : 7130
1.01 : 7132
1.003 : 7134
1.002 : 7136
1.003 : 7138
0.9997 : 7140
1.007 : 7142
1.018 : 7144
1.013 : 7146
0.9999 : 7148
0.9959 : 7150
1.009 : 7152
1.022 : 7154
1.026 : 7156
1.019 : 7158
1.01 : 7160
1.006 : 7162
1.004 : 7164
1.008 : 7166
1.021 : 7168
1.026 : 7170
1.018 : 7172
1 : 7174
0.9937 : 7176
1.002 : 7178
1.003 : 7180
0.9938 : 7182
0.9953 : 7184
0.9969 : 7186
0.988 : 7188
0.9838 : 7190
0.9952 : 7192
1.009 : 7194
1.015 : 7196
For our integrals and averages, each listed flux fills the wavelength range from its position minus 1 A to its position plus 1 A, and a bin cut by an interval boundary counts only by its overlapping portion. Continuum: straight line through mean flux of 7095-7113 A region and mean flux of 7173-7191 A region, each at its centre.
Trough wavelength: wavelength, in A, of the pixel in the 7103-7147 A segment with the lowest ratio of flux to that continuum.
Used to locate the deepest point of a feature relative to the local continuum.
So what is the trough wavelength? 7126 A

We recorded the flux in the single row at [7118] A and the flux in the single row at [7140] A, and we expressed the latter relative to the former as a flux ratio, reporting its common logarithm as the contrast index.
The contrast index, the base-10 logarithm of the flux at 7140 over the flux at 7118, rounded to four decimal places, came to -0.0057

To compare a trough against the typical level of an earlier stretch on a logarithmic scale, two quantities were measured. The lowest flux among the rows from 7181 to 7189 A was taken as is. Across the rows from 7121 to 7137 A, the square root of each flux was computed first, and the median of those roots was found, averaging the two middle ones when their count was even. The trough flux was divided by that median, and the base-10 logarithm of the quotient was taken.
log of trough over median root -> -0.007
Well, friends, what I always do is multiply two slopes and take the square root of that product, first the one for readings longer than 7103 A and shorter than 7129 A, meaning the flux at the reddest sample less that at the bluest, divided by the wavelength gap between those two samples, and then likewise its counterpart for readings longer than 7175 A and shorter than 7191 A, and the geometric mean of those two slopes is 0.0007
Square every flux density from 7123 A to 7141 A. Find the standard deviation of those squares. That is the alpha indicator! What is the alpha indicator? 0.008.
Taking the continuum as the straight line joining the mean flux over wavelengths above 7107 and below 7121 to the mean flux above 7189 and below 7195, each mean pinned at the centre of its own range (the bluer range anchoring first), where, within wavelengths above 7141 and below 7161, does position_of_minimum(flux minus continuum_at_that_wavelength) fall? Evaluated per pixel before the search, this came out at 7150 A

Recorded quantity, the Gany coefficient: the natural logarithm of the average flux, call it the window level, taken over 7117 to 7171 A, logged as 0.010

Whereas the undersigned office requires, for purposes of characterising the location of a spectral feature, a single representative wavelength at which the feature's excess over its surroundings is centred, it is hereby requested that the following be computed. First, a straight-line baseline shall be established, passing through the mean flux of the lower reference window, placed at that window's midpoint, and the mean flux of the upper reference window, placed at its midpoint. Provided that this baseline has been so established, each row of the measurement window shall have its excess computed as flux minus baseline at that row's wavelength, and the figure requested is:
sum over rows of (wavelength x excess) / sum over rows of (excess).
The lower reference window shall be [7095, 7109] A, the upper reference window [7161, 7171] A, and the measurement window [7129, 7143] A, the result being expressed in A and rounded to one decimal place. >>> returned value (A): 7136.7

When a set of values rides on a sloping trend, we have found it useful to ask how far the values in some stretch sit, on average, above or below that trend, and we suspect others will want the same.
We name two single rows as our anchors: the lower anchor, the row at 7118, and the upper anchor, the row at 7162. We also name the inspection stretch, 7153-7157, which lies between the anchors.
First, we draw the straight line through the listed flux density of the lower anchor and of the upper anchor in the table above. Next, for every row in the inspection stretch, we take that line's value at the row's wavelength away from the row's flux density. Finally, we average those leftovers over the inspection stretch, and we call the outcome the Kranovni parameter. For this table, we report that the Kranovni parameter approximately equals 0.017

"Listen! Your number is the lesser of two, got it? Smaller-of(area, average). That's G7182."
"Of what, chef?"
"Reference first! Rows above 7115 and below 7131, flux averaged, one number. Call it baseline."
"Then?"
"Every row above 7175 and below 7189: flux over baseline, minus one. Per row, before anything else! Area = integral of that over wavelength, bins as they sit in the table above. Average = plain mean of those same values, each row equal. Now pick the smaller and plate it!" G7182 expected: -0.191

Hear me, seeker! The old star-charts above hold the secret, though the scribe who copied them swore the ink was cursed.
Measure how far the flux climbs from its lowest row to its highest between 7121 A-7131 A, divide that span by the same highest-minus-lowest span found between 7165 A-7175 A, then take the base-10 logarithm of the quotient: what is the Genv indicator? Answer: -0.37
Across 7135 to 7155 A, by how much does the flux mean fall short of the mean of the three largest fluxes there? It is 0.0107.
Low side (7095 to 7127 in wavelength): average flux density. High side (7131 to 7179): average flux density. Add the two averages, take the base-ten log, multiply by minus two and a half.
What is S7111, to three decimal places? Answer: -0.766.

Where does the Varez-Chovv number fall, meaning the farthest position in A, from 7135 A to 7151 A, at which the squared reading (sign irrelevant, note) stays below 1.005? 7150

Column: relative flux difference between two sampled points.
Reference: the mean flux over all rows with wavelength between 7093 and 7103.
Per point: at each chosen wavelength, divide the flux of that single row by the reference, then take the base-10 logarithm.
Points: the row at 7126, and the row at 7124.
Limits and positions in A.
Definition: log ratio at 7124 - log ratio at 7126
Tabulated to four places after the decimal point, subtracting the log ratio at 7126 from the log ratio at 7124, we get 0.0030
